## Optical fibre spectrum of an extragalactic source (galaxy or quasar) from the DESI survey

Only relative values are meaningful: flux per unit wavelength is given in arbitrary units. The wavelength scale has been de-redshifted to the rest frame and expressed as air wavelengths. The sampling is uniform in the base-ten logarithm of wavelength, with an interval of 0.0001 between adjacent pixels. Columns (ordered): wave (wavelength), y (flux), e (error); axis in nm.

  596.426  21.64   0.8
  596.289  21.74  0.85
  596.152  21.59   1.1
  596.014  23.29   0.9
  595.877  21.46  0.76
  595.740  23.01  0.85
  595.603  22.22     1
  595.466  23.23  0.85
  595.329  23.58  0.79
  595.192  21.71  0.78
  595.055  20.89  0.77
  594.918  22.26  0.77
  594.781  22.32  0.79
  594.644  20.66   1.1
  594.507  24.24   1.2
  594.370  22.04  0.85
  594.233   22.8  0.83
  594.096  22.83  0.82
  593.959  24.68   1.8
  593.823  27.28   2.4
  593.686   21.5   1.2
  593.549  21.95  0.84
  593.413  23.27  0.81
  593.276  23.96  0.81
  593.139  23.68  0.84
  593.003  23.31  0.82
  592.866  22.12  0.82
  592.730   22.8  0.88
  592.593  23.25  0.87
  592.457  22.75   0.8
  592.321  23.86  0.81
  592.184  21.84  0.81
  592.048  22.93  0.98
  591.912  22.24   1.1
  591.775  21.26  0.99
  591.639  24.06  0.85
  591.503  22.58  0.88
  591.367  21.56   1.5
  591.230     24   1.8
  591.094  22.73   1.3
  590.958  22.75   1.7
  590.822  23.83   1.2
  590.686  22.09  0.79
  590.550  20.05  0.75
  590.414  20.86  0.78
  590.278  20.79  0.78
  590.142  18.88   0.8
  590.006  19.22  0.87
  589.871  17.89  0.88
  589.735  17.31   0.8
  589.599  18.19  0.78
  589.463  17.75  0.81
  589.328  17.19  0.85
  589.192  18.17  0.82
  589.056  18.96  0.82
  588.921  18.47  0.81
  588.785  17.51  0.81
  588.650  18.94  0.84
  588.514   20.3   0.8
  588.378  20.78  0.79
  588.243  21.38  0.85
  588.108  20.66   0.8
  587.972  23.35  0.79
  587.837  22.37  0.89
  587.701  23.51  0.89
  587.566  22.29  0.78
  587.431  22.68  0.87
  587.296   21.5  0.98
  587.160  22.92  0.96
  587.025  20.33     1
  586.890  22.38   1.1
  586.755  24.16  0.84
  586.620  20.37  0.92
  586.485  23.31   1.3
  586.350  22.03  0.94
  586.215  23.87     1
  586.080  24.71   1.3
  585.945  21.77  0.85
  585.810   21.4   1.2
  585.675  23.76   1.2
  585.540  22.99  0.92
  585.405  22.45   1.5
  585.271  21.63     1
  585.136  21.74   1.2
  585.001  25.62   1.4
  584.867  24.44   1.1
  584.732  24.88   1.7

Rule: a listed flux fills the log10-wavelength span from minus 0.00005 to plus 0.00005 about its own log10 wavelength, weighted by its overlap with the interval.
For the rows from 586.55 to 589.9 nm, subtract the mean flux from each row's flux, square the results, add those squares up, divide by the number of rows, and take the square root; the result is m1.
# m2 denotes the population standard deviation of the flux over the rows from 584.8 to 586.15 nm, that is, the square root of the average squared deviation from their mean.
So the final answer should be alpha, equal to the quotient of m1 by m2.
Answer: 1.52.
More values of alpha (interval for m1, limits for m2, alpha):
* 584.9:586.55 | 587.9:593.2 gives 0.60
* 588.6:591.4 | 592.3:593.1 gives 3.96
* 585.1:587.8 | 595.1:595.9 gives 1.47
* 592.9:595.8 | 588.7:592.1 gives 0.62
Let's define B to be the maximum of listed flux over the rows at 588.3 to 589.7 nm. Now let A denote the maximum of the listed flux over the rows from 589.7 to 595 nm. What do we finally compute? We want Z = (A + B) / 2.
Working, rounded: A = 27.28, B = 20.78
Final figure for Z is 24.0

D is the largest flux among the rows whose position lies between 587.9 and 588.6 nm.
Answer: 23.35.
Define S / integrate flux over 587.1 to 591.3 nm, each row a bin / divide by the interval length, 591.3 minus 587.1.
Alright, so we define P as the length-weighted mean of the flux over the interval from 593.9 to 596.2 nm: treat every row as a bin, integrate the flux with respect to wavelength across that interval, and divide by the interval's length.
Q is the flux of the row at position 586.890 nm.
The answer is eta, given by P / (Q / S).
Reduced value 20.7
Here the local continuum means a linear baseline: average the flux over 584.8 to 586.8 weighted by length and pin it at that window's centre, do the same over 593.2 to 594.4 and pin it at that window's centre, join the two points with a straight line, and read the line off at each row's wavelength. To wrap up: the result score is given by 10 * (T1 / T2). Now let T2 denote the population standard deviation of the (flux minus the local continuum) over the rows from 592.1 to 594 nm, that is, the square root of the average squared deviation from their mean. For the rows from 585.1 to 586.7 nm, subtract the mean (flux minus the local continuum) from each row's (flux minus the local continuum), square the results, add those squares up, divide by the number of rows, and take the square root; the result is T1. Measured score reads 9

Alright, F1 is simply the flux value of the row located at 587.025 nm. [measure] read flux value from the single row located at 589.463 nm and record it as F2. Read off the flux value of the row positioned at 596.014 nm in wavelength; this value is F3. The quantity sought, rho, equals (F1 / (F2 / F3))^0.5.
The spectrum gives 5.2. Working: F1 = 20.33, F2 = 17.75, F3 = 23.29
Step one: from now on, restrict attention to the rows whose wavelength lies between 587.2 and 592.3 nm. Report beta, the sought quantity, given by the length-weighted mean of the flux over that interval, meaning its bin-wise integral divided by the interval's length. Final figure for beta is 20.9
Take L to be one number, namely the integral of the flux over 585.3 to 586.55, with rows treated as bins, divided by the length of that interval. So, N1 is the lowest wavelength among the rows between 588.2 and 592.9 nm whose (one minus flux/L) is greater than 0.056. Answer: 588.243 nm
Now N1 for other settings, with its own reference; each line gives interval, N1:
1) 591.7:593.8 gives 591.775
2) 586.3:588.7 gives 586.620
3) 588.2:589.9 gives 588.243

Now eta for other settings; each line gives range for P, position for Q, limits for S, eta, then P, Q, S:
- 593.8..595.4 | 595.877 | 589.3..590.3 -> 19.5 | 22.8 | 21.46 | 18.4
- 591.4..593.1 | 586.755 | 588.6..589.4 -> 17.1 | 22.8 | 24.16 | 18.2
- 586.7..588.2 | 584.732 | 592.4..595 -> 20.7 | 22.3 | 24.88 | 23.0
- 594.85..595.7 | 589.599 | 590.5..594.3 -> 28.2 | 22.4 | 18.19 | 22.9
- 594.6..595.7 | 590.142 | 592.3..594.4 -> 27.3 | 22.2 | 18.88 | 23.3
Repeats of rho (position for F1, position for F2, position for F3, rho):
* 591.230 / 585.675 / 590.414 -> 4.6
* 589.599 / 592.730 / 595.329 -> 4.3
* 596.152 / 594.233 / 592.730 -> 4.6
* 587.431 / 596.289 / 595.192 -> 4.8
